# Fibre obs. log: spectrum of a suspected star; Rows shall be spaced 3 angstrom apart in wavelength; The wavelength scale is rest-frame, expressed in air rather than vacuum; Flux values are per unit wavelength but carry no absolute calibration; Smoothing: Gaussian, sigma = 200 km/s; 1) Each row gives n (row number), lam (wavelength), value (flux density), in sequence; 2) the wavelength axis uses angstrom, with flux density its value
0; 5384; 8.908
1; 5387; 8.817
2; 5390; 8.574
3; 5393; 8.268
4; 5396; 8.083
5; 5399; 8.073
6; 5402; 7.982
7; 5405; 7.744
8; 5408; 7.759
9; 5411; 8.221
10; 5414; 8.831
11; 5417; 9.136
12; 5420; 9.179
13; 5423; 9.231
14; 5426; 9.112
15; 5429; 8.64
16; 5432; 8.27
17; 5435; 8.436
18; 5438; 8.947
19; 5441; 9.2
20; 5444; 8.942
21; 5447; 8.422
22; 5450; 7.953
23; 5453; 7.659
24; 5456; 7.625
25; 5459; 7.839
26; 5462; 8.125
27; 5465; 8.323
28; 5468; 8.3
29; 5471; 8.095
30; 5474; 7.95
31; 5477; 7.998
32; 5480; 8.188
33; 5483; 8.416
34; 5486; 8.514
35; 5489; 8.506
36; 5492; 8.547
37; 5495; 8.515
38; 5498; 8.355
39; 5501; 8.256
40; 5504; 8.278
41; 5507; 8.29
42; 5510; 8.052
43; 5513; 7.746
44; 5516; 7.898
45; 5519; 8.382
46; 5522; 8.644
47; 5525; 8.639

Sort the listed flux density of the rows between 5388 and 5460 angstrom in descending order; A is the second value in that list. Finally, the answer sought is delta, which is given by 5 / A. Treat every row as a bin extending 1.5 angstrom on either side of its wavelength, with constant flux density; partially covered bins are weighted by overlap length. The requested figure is 0.543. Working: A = 9.2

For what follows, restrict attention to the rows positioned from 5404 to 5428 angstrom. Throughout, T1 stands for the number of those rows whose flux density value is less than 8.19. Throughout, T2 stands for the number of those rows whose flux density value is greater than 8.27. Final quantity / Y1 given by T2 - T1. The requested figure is 3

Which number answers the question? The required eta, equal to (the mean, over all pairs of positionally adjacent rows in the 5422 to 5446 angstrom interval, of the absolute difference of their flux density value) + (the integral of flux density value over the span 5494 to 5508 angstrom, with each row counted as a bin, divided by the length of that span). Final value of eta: 8.6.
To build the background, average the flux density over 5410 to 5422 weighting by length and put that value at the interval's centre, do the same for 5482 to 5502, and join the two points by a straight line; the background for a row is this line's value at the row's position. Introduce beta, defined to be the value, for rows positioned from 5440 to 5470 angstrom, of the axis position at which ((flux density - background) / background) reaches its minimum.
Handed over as 5456 angstrom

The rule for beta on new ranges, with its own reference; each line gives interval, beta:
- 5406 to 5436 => 5408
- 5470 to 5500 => 5474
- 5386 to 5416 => 5405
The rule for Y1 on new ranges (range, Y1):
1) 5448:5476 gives -5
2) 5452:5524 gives 1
